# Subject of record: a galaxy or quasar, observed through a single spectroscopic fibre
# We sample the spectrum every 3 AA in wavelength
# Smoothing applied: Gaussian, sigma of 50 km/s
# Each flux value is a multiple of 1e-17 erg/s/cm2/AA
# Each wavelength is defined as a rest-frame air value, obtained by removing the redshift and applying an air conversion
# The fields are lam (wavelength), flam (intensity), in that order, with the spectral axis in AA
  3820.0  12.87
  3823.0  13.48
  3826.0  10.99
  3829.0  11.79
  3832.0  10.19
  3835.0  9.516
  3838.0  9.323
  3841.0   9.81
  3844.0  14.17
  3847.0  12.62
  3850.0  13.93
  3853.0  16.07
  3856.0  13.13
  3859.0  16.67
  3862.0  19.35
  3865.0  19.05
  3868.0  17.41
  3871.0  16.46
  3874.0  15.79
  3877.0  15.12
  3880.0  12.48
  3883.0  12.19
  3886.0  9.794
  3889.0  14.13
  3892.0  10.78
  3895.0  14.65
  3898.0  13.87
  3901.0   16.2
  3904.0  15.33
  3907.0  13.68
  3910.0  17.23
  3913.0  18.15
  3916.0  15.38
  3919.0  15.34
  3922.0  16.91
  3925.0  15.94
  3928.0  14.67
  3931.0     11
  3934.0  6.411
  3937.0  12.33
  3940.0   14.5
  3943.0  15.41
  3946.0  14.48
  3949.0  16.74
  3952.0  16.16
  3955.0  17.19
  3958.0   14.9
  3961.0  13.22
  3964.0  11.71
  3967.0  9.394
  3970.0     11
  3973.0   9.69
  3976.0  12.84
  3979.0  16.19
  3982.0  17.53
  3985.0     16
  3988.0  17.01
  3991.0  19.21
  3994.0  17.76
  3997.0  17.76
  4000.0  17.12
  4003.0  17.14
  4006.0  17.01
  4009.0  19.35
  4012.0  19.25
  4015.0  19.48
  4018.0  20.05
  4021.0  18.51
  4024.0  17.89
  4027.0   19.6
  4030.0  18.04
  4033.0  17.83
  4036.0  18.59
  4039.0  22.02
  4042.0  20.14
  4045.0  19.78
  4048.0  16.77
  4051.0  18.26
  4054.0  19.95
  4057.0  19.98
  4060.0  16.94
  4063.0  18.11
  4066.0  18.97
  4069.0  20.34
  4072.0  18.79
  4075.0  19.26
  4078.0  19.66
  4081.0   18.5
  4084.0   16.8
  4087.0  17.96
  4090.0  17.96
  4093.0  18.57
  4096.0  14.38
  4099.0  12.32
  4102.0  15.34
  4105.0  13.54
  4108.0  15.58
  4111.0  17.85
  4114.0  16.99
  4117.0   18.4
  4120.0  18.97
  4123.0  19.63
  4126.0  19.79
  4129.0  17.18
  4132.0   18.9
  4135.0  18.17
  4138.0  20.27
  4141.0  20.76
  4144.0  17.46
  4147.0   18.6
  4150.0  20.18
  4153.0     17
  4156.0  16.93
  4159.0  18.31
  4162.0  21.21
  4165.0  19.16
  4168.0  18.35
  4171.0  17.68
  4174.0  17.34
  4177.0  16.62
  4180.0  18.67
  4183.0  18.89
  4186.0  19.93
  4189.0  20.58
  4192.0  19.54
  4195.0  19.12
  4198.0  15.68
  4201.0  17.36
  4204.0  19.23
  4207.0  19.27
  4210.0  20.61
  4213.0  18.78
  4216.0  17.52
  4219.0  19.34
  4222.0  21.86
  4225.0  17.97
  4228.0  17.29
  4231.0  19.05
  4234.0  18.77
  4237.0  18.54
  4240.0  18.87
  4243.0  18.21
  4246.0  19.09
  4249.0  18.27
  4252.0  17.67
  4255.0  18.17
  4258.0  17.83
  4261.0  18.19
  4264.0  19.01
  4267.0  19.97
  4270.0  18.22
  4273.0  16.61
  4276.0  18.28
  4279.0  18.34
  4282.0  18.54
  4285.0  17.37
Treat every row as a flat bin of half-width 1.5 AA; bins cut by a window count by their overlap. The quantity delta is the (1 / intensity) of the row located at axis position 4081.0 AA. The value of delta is 0.054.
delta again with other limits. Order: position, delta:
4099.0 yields 0.081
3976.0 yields 0.078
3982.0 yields 0.057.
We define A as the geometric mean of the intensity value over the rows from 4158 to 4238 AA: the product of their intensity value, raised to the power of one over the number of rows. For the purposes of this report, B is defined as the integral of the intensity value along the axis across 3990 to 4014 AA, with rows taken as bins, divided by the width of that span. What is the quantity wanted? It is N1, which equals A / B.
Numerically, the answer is 1.0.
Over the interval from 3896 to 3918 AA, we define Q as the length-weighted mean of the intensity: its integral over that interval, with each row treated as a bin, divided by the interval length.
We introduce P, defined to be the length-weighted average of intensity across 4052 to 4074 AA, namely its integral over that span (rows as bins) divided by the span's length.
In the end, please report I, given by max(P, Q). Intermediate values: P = 19.0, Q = 15.7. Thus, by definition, 19.0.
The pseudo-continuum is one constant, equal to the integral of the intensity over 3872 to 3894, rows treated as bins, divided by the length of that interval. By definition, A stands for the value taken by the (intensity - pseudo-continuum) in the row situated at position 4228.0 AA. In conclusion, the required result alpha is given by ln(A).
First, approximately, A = 4.3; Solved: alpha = 1.45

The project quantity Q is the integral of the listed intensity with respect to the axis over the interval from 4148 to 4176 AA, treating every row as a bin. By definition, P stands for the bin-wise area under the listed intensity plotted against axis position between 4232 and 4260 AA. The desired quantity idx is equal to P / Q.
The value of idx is 1.00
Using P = 515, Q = 516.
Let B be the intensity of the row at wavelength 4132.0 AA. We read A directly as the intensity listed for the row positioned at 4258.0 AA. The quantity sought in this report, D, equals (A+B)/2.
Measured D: 18.4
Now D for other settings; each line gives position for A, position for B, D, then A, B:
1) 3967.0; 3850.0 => 11.7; 9.394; 13.93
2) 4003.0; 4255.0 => 17.7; 17.14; 18.17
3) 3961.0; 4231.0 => 16.1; 13.22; 19.05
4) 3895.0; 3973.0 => 12.2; 14.65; 9.69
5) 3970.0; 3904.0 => 13.2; 11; 15.33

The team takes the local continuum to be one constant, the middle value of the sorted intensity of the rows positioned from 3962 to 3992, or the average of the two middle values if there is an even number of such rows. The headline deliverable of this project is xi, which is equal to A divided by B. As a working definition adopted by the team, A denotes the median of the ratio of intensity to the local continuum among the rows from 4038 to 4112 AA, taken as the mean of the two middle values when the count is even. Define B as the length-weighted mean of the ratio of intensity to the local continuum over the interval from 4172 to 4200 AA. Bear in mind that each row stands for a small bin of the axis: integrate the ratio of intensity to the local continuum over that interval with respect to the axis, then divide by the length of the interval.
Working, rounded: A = 1.266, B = 1.28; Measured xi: 1.0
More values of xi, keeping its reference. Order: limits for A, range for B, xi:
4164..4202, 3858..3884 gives 1.2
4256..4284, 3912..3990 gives 1.3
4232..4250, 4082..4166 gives 1.0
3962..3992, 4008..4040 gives 0.8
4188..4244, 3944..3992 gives 1.3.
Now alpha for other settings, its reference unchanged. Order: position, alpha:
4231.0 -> 1.80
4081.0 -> 1.70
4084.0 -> 1.33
